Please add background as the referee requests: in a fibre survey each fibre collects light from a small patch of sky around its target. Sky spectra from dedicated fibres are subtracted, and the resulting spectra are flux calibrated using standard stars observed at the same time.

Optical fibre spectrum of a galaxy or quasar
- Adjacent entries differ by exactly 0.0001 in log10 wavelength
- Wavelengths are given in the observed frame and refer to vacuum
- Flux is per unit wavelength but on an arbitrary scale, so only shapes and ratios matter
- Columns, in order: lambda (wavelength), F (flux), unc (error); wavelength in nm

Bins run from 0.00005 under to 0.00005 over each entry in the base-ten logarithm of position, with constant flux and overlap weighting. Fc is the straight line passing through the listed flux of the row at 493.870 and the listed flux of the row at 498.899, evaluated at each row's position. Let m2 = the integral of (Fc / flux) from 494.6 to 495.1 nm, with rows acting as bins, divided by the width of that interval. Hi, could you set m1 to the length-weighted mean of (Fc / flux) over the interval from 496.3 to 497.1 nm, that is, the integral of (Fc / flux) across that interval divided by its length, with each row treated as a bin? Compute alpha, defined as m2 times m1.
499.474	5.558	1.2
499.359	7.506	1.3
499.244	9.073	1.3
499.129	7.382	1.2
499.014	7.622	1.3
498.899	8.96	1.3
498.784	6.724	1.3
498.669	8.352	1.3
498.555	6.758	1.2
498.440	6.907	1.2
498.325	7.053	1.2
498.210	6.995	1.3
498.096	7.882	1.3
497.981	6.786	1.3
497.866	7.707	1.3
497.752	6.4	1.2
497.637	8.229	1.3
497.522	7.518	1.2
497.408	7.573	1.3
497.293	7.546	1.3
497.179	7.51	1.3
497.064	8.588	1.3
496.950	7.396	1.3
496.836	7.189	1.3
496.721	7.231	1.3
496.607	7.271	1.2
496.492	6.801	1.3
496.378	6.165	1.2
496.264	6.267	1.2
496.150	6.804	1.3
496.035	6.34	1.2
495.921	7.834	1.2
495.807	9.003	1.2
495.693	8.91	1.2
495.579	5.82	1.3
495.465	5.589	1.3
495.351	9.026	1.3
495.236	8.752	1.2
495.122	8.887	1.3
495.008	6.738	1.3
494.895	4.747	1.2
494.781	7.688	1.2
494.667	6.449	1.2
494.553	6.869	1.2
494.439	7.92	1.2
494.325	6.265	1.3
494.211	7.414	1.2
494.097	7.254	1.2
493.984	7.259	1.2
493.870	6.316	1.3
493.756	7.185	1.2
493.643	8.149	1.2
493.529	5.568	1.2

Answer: 1.18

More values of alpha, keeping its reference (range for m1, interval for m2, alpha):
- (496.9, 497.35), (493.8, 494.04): 0.97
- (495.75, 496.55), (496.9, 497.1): 1.10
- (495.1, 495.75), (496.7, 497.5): 1.02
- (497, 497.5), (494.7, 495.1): 1.14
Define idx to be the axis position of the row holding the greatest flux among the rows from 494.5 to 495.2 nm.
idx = 495.122 nm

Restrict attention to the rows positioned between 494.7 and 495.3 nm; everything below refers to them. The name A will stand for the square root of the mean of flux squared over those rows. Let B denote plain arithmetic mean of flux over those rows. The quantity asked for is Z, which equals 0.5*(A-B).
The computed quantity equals 0.078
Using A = 7.52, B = 7.4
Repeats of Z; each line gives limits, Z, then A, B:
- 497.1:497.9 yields 0.009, 7.51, 7.5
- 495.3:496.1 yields 0.068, 7.64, 7.5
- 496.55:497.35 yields 0.007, 7.55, 7.5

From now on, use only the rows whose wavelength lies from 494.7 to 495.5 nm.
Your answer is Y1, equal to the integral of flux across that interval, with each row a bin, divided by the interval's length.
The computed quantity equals 7.37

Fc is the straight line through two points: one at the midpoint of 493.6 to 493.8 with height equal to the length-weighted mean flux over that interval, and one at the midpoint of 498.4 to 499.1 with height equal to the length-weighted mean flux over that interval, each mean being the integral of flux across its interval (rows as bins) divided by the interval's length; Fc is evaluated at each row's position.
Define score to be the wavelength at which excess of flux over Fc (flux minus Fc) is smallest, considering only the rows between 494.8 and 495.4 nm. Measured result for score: 494.895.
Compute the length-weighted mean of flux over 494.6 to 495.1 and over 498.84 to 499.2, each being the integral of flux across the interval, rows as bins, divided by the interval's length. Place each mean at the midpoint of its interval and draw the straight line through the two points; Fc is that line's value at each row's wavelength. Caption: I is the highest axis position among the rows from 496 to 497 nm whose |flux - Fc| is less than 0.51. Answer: 496.950 nm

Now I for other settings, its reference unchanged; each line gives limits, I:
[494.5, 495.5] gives 495.008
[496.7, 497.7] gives 497.522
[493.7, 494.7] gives 494.667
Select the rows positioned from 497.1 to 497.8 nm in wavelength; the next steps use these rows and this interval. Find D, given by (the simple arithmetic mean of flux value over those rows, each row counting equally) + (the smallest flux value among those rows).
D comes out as 13.9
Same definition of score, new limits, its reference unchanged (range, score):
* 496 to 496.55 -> 496.378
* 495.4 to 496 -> 495.465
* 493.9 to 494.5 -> 494.325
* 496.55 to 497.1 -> 496.836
